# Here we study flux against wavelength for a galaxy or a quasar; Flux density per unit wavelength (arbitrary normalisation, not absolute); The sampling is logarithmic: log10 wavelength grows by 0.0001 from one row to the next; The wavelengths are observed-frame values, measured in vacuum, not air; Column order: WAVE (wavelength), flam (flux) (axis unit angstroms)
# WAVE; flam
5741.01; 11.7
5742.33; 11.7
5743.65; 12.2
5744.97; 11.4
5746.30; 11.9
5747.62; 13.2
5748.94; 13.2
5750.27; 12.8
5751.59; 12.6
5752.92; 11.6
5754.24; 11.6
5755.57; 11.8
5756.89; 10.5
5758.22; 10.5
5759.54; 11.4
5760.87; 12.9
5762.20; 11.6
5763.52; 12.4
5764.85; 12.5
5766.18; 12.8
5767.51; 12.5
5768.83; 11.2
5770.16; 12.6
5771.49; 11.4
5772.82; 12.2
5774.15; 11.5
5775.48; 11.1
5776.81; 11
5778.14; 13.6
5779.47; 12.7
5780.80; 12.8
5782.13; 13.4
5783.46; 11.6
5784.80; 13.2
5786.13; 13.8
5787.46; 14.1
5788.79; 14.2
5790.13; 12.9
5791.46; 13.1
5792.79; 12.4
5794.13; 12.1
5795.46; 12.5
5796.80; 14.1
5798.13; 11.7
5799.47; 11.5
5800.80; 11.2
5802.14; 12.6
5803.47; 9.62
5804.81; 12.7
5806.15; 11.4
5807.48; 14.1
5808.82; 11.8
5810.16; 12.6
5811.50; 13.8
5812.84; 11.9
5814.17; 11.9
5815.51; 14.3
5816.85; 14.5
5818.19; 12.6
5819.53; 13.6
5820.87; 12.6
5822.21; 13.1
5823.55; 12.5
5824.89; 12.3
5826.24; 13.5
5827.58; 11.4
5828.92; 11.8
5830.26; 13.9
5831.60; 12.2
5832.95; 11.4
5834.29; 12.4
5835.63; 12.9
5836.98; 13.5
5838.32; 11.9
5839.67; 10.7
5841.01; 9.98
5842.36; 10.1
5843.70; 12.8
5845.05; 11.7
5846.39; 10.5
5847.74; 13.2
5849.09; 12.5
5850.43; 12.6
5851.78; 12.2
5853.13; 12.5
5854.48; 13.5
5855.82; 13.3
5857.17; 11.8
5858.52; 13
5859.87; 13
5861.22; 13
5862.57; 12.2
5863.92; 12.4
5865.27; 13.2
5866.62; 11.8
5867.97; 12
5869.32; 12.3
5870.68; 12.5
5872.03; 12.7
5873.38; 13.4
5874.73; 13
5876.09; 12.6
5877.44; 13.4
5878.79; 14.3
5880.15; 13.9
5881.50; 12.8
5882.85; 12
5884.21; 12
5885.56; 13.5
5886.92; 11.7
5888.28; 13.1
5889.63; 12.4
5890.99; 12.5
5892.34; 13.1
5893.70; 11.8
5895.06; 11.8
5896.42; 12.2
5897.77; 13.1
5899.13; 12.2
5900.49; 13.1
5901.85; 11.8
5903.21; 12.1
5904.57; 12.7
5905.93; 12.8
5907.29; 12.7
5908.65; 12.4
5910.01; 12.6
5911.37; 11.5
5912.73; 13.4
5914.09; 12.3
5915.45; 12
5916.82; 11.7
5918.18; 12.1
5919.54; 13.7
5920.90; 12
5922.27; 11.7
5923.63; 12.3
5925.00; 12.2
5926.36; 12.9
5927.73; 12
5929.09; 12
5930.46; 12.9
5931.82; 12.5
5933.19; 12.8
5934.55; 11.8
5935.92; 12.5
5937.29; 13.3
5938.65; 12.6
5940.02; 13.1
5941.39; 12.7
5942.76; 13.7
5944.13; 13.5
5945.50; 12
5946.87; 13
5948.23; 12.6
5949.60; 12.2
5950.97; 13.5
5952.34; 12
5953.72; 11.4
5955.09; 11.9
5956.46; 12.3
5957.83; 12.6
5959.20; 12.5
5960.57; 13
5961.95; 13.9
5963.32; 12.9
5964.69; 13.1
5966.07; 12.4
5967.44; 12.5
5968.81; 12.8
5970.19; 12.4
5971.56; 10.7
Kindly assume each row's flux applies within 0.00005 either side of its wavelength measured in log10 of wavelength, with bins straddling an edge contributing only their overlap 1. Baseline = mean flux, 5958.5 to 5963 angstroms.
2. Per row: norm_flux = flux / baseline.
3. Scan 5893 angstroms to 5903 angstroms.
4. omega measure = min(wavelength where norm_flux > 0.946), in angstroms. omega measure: 5897.77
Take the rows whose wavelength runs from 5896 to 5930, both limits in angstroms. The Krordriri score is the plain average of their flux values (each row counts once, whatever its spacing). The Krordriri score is 12.4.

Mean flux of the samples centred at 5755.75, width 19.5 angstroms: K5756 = 12.0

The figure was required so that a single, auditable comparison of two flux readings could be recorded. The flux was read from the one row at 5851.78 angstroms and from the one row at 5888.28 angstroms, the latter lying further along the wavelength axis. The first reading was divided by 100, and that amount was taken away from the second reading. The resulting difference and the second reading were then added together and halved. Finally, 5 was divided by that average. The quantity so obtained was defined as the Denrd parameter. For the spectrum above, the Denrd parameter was 0.383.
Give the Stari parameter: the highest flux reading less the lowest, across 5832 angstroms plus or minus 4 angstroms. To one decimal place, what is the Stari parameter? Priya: 2.5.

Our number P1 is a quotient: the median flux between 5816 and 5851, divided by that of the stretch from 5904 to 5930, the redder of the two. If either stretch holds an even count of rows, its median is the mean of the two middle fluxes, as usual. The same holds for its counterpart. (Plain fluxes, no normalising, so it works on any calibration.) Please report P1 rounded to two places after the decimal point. 1.02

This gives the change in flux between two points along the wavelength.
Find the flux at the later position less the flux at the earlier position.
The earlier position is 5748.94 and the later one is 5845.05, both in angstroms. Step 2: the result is -1.5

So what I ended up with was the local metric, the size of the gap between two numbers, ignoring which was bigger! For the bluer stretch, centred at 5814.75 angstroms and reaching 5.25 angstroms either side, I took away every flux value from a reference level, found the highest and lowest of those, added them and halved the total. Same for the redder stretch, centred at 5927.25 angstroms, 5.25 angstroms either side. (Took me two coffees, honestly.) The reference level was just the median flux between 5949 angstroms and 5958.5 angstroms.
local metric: 0.90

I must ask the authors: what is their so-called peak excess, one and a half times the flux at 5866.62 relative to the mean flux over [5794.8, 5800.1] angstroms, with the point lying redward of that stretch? 1.42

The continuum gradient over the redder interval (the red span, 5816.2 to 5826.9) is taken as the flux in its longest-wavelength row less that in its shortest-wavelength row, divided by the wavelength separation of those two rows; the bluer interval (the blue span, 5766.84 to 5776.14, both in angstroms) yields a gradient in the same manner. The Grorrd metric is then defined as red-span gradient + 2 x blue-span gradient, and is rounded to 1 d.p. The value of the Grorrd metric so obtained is -0.5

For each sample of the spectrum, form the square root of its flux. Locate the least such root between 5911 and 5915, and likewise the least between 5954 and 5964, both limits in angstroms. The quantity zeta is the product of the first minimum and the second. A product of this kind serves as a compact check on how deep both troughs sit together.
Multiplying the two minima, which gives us 11.7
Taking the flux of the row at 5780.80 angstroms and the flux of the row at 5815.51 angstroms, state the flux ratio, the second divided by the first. 1.12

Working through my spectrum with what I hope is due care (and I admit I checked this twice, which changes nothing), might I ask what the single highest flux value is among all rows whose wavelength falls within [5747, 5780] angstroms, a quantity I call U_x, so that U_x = 13.6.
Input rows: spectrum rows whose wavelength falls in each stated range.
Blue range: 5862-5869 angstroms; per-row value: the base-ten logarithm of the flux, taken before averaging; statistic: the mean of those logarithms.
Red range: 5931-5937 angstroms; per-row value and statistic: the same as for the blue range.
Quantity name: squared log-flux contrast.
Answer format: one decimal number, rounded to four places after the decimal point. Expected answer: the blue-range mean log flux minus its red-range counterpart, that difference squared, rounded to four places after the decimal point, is 0.0000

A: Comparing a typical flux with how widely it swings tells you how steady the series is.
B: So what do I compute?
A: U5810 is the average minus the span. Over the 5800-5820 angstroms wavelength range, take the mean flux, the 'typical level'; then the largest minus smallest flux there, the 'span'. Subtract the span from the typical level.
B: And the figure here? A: 7.7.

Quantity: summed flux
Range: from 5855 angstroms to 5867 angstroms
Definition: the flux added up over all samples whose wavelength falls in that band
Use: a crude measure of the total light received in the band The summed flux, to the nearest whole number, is 114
